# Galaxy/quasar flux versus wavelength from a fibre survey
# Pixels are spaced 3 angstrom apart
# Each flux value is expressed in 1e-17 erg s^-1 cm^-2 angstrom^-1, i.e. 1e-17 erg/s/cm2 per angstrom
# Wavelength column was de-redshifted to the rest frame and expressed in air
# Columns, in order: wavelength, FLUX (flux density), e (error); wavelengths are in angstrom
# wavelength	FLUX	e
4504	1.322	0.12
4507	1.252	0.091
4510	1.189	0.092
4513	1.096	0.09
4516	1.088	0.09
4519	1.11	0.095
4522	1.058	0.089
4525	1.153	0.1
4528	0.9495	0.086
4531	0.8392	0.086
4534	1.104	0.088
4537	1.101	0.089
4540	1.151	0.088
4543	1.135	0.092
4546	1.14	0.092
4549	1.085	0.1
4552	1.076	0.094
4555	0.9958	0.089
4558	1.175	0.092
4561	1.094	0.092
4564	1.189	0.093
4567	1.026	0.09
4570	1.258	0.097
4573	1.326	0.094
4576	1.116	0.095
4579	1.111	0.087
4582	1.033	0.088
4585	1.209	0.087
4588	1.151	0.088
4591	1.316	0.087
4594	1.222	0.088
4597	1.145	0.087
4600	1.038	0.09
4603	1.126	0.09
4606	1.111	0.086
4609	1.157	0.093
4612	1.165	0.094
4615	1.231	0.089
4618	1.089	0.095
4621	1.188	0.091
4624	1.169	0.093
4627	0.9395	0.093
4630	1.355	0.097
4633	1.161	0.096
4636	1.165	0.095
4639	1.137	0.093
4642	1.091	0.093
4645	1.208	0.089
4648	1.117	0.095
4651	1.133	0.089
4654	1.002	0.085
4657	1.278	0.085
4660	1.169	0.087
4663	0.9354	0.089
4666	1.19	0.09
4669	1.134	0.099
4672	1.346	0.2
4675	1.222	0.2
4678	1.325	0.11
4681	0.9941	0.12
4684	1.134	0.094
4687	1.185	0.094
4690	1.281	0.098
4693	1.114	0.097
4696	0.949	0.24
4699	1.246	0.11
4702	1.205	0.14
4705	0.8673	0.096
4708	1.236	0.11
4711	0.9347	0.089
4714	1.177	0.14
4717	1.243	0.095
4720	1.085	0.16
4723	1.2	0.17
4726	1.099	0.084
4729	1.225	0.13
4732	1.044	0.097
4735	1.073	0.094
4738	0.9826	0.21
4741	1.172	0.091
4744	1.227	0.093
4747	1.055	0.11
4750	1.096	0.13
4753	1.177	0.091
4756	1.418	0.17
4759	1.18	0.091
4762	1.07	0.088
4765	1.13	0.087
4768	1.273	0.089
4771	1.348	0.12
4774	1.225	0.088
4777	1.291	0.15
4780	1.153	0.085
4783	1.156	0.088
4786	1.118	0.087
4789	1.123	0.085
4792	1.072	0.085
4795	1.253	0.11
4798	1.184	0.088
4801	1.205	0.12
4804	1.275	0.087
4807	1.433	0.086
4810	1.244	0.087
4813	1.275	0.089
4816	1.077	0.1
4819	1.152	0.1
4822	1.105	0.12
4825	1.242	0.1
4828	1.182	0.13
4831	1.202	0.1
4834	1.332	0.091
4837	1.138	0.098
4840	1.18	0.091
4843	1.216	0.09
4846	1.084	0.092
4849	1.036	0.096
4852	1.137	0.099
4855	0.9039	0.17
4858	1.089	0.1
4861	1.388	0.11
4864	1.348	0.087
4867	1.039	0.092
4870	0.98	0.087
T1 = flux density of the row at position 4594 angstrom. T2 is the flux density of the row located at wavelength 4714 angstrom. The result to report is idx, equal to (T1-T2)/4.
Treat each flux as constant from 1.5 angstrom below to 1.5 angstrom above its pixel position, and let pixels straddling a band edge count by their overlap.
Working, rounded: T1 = 1.222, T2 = 1.177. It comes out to 0.011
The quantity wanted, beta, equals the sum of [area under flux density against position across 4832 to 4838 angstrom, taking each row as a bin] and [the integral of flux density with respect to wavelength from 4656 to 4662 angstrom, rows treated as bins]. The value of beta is 14.6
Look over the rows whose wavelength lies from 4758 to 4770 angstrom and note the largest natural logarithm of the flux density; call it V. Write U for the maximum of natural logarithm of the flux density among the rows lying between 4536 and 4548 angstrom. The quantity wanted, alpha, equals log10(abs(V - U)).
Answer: -1.00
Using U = 0.14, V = 0.241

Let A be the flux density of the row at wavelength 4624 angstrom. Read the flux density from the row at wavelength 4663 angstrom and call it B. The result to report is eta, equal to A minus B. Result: 0.23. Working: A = 1.169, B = 0.9354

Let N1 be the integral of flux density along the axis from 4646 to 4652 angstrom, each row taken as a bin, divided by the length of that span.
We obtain 1.13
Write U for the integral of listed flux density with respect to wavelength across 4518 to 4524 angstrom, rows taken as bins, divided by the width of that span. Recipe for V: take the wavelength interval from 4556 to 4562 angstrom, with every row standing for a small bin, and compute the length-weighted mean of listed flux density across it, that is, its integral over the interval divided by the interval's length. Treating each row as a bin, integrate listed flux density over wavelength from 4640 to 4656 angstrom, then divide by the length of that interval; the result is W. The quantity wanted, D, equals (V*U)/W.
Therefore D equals 1.097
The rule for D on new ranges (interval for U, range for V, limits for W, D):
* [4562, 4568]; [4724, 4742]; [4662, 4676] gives 1.045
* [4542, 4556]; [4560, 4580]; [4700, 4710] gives 1.148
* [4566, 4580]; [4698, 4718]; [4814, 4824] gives 1.172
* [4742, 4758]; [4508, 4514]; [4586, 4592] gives 1.126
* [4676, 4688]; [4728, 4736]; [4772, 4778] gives 1.020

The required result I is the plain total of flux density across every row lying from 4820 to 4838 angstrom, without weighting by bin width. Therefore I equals 7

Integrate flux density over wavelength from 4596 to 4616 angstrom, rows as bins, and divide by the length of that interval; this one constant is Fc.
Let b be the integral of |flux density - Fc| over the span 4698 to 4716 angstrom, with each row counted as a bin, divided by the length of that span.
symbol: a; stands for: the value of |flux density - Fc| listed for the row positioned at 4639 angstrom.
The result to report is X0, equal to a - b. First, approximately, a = 0.00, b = 0.131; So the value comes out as -0.13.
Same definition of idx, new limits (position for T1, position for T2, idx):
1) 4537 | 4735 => 0.007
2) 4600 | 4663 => 0.026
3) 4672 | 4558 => 0.043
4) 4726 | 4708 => -0.034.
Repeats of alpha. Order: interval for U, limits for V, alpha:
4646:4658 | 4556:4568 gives -1.14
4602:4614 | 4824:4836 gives -0.87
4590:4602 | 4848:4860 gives -0.84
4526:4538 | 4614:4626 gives -0.96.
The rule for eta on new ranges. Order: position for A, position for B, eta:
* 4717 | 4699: 0.00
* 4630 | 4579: 0.24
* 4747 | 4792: -0.02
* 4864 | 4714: 0.17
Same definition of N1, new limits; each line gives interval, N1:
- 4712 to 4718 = 1.18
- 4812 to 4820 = 1.16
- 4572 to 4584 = 1.14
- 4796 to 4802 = 1.20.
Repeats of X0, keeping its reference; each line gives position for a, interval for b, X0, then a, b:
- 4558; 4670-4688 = -0.07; 0.04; 0.112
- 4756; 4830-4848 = 0.21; 0.28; 0.074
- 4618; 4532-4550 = 0.02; 0.05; 0.030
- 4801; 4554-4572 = -0.02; 0.07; 0.086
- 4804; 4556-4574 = 0.05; 0.14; 0.091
